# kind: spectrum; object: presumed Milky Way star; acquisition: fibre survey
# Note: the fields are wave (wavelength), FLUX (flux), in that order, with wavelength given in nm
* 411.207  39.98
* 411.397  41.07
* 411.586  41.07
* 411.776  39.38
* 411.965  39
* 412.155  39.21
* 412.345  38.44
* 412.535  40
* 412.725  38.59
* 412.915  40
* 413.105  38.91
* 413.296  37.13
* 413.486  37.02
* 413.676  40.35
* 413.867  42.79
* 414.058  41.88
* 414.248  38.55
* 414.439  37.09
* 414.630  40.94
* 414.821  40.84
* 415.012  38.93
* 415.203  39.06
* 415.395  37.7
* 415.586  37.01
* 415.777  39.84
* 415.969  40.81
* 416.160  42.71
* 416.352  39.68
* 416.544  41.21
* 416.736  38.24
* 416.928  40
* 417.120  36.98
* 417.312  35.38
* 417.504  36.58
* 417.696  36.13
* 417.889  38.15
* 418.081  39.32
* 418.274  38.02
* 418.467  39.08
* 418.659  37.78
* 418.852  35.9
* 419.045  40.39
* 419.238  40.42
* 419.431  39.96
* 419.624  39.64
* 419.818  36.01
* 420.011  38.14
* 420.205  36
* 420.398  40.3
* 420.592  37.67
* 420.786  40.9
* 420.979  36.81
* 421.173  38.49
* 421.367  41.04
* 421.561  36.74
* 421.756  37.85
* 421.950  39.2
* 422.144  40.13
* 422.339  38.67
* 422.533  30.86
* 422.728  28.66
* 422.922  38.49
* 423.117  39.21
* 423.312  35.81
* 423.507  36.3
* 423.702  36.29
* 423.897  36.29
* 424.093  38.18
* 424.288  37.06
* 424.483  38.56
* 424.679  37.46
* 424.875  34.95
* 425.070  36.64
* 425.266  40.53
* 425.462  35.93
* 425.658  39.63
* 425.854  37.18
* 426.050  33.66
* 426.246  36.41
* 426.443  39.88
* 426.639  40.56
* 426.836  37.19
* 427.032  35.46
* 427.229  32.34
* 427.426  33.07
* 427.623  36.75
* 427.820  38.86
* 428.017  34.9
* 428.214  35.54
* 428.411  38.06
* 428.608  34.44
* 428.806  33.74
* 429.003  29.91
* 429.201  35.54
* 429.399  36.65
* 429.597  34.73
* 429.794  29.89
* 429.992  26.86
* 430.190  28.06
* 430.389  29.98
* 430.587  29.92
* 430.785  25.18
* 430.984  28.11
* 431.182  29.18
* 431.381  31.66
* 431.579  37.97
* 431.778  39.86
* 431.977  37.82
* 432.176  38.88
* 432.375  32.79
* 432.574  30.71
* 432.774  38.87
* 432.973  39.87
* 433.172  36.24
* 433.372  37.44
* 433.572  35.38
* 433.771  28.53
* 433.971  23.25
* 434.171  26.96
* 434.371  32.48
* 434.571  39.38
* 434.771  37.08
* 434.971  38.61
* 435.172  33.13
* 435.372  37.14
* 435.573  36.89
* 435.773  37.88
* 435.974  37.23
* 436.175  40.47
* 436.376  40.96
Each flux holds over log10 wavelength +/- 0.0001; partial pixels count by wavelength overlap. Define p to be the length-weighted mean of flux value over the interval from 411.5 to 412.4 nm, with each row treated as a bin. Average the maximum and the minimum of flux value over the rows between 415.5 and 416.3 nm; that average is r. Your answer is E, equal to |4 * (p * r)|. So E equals 6288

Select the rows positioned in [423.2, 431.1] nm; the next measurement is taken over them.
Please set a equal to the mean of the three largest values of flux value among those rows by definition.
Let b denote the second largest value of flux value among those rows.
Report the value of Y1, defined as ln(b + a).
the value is 4.39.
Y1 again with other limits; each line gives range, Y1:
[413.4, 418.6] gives 4.44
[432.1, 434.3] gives 4.36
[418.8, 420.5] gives 4.39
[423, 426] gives 4.37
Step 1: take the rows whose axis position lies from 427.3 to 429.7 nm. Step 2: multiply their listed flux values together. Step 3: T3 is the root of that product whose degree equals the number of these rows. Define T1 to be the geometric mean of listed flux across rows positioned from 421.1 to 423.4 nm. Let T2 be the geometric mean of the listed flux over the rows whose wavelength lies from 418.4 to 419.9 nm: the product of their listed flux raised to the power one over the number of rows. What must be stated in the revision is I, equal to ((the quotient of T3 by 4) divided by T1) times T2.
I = 9.2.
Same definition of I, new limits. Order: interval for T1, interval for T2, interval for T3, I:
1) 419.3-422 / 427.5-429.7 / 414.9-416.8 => 9.1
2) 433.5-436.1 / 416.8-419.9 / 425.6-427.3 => 10.4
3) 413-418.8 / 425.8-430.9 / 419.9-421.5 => 8.4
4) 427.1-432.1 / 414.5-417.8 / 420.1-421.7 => 11.4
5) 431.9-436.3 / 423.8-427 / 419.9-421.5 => 10.3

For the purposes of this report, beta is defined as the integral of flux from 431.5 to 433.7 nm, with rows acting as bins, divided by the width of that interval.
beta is 37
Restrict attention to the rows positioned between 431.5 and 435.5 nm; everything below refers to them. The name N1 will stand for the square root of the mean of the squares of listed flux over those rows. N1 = 35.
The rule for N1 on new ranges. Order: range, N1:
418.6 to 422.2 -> 39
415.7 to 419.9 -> 39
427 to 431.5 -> 33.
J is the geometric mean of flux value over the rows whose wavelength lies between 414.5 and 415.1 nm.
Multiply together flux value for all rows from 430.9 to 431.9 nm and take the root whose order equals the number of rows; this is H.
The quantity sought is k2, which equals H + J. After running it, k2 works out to 73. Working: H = 33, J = 40.2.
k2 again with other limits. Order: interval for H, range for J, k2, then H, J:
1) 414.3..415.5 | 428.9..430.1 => 71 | 39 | 32.1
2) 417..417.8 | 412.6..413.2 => 75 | 36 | 39.2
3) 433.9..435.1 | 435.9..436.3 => 71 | 32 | 38.8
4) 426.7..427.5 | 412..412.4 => 73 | 34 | 38.8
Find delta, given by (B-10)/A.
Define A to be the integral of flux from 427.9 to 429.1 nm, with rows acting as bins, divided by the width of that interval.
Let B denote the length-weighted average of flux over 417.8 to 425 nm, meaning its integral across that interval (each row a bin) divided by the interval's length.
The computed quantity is 0.80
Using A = 34.5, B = 37.7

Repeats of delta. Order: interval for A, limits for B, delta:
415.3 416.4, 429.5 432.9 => 0.57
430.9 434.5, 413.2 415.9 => 0.87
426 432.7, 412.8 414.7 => 0.87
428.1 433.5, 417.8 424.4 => 0.83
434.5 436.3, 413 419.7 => 0.77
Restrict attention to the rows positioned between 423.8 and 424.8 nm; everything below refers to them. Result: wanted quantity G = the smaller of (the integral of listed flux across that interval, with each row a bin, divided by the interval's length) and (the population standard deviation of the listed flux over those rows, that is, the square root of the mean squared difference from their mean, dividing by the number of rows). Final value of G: 0.81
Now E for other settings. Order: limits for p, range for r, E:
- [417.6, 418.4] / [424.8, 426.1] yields 5626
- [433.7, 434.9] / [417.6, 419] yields 4744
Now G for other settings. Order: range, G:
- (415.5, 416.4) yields 1.85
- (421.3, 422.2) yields 1.54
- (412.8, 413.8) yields 1.40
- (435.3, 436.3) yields 1.32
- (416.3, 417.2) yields 1.47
